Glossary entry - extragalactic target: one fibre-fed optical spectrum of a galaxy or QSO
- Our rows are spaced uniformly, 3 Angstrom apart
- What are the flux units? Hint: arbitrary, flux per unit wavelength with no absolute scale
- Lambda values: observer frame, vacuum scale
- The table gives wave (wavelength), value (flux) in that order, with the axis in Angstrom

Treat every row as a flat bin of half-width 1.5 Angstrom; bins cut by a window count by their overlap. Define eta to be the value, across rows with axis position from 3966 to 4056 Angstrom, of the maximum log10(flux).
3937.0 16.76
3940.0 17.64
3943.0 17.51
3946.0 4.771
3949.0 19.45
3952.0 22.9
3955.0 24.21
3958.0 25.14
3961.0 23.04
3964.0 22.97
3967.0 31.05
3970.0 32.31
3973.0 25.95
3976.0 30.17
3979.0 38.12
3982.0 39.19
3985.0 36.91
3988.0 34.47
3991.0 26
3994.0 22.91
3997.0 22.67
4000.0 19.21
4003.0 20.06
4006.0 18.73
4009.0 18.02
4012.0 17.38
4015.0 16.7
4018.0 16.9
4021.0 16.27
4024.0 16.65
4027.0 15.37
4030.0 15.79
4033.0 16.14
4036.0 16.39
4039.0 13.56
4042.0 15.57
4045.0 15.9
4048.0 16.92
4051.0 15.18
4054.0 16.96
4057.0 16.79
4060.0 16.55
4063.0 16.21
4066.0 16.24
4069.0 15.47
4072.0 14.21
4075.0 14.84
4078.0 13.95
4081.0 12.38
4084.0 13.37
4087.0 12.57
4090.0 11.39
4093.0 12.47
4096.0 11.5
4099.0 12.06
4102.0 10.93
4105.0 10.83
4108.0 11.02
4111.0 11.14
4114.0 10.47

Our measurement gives 1.593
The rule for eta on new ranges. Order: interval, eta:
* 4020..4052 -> 1.228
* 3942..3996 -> 1.593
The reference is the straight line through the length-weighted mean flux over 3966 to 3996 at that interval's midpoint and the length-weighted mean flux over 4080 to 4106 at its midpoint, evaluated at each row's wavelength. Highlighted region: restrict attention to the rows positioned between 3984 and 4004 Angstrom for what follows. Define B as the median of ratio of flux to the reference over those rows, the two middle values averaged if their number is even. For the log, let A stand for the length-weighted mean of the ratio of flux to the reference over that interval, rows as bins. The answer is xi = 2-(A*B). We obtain 1.31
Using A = 0.88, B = 0.79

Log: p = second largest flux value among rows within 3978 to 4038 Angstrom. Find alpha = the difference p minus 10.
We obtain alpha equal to 28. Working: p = 38.12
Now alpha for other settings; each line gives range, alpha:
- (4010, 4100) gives 7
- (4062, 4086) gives 6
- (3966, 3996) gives 28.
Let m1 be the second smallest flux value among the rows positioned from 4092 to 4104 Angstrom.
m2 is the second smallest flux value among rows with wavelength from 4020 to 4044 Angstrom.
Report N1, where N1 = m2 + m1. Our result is 27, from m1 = 11.5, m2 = 15.37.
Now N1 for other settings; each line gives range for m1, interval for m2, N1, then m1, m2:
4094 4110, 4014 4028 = 27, 10.93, 16.27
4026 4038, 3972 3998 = 39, 15.79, 22.91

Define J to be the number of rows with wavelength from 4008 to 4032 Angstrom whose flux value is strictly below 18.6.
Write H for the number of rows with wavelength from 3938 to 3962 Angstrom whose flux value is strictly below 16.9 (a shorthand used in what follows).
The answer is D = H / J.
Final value 0.1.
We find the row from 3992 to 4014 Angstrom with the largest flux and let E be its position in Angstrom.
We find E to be 3994.0 Angstrom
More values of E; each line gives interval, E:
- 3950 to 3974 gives 3970.0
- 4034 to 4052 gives 4048.0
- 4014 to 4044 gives 4018.0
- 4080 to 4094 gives 4084.0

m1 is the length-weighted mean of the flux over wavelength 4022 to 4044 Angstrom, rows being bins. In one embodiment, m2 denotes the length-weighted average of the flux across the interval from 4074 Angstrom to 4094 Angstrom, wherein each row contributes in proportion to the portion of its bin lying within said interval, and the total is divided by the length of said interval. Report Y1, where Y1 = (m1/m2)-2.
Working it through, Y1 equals -0.79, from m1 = 15.66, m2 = 13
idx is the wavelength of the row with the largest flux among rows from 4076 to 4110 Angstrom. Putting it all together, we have 4078.0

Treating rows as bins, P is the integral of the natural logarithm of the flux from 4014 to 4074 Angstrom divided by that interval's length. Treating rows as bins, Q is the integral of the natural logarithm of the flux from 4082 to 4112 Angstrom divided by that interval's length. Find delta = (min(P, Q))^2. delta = 6.1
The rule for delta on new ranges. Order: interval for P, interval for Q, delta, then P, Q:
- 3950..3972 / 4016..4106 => 7.2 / 3.24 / 2.68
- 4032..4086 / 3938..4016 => 7.4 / 2.73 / 3.12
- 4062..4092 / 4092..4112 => 5.9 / 2.63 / 2.43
